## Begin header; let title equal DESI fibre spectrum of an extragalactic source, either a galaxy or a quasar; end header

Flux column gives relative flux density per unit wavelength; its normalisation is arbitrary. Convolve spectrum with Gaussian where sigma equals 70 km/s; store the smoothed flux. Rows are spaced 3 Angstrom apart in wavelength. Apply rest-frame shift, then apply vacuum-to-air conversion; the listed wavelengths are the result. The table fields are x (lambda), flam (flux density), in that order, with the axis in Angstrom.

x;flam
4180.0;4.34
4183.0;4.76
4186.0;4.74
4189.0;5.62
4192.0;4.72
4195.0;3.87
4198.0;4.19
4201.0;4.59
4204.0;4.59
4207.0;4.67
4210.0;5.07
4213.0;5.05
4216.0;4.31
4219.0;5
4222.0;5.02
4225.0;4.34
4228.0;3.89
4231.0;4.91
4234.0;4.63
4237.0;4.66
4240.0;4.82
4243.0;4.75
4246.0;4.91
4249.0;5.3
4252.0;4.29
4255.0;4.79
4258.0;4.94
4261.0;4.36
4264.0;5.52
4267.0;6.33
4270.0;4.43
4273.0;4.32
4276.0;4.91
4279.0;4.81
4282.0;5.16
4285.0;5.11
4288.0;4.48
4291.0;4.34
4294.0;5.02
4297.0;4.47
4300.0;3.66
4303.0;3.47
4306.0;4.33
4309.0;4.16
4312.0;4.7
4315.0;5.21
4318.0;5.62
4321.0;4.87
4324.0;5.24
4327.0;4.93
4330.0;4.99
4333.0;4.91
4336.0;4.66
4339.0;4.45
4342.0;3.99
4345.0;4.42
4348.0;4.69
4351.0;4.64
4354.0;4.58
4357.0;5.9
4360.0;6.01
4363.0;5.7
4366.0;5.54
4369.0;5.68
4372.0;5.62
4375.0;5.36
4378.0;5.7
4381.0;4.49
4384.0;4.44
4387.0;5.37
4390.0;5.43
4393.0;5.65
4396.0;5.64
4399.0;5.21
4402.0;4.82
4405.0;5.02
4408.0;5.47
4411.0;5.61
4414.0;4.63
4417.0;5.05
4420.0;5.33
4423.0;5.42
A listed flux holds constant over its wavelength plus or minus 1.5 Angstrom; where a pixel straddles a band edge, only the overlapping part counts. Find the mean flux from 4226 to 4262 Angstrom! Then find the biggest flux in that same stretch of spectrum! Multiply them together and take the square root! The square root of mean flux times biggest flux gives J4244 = 4.98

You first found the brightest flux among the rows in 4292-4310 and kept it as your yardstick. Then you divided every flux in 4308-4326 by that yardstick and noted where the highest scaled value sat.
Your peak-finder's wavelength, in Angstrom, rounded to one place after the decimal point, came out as 4318.0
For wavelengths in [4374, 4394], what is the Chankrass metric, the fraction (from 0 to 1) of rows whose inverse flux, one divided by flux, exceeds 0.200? 0.29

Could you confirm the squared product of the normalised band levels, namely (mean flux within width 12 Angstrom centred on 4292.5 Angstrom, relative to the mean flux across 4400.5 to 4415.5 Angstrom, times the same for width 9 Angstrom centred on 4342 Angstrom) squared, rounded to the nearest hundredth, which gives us 0.56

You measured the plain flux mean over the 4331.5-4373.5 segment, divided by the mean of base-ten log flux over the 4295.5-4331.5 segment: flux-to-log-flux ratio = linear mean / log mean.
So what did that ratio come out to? 7.64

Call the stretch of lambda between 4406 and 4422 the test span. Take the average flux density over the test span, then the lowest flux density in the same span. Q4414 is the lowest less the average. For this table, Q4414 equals -0.59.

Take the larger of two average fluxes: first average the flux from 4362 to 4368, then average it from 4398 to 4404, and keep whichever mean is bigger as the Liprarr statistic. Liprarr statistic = 5.62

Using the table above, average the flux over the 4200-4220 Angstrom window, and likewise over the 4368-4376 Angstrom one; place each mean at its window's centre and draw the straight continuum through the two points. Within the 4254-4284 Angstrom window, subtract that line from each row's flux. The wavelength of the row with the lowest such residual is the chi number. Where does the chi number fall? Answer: 4273.0 Angstrom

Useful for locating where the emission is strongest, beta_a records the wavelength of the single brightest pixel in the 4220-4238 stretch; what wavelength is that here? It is 4222.0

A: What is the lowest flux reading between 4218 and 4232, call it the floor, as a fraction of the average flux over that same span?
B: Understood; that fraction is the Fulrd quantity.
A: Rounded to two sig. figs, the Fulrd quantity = 0.84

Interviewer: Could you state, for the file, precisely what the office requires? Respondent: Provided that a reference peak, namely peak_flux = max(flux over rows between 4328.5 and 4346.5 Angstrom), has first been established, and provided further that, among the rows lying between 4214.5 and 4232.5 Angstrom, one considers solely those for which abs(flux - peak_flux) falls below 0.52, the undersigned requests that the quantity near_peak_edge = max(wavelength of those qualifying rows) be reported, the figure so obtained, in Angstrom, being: 4231.0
